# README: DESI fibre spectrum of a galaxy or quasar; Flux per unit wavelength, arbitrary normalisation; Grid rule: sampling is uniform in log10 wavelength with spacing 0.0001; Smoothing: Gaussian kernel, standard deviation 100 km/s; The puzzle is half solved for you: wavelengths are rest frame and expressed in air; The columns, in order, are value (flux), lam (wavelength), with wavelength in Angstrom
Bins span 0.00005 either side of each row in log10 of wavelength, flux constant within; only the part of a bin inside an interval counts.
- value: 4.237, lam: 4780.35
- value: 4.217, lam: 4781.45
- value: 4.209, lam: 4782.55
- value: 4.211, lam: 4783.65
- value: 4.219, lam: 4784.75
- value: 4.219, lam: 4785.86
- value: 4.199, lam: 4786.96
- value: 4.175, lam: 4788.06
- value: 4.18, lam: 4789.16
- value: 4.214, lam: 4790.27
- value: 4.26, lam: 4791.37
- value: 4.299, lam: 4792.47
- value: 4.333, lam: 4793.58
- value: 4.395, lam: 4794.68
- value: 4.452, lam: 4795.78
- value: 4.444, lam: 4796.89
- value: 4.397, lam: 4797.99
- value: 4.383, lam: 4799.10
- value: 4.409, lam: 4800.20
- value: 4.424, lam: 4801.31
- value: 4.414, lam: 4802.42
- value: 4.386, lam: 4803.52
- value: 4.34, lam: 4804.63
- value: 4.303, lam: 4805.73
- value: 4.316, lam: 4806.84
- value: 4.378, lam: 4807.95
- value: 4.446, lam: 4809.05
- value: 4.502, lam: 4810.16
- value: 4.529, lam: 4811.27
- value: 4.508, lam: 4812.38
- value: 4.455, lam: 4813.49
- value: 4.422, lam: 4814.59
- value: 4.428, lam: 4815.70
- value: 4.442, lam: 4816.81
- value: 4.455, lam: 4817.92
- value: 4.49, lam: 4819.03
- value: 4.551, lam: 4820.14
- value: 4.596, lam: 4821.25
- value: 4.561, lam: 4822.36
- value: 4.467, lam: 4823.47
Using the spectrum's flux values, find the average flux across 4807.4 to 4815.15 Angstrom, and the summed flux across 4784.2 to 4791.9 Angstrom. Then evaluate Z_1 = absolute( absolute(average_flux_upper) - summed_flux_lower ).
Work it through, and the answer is 25.0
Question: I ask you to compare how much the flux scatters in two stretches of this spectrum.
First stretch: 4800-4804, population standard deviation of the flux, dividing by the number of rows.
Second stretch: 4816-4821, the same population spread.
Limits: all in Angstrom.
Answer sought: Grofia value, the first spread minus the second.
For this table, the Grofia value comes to -0.028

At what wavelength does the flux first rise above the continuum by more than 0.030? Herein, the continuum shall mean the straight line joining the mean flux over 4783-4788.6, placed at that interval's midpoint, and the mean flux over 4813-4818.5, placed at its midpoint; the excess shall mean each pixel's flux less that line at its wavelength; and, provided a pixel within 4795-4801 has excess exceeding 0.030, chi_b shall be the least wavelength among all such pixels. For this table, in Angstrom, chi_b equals 4795.78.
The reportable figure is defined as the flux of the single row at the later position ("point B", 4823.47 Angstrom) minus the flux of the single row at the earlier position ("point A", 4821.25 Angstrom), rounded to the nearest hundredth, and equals -0.13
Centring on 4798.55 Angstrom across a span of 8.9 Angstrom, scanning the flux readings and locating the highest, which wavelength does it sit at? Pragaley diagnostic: 4795.78 Angstrom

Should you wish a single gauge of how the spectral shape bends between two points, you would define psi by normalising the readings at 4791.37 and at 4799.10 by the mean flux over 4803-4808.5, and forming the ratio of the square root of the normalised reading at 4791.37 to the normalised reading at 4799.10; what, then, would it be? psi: 0.98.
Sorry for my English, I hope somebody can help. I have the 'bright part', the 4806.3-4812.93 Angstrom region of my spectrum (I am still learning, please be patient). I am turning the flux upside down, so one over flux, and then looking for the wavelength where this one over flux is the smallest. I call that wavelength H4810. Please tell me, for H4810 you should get 4811.27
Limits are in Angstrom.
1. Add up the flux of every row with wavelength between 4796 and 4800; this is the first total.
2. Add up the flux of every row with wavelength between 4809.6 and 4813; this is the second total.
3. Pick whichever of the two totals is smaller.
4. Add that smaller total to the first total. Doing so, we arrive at 26.4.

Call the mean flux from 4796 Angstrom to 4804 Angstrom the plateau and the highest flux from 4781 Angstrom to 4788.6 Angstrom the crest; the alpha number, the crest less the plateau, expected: -0.189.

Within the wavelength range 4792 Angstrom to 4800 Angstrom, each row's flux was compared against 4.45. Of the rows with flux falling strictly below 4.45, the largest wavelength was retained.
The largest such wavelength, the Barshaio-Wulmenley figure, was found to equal 4799.10 Angstrom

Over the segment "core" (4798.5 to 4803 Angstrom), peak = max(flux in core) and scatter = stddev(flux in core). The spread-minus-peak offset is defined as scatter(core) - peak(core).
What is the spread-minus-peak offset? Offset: -4.41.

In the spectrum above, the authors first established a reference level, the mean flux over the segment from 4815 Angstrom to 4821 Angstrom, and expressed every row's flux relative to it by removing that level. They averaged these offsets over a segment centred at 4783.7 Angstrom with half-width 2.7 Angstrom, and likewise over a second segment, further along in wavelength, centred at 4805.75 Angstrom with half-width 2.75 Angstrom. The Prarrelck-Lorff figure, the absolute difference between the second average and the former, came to 0.13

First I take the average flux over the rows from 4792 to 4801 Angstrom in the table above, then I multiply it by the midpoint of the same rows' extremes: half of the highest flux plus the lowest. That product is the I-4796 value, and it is 19.2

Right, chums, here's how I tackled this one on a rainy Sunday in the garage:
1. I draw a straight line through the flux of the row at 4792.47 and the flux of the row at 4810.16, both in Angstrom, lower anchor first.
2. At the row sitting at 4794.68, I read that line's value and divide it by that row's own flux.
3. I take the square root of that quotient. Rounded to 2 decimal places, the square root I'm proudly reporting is 0.99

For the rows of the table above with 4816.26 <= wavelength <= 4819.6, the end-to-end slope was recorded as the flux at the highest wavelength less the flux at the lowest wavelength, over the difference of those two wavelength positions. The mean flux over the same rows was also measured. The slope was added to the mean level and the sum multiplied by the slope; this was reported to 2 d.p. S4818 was 0.10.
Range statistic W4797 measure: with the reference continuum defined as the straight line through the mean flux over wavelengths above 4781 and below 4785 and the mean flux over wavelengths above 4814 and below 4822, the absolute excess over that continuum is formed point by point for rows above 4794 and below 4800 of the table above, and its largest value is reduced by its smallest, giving 0.095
